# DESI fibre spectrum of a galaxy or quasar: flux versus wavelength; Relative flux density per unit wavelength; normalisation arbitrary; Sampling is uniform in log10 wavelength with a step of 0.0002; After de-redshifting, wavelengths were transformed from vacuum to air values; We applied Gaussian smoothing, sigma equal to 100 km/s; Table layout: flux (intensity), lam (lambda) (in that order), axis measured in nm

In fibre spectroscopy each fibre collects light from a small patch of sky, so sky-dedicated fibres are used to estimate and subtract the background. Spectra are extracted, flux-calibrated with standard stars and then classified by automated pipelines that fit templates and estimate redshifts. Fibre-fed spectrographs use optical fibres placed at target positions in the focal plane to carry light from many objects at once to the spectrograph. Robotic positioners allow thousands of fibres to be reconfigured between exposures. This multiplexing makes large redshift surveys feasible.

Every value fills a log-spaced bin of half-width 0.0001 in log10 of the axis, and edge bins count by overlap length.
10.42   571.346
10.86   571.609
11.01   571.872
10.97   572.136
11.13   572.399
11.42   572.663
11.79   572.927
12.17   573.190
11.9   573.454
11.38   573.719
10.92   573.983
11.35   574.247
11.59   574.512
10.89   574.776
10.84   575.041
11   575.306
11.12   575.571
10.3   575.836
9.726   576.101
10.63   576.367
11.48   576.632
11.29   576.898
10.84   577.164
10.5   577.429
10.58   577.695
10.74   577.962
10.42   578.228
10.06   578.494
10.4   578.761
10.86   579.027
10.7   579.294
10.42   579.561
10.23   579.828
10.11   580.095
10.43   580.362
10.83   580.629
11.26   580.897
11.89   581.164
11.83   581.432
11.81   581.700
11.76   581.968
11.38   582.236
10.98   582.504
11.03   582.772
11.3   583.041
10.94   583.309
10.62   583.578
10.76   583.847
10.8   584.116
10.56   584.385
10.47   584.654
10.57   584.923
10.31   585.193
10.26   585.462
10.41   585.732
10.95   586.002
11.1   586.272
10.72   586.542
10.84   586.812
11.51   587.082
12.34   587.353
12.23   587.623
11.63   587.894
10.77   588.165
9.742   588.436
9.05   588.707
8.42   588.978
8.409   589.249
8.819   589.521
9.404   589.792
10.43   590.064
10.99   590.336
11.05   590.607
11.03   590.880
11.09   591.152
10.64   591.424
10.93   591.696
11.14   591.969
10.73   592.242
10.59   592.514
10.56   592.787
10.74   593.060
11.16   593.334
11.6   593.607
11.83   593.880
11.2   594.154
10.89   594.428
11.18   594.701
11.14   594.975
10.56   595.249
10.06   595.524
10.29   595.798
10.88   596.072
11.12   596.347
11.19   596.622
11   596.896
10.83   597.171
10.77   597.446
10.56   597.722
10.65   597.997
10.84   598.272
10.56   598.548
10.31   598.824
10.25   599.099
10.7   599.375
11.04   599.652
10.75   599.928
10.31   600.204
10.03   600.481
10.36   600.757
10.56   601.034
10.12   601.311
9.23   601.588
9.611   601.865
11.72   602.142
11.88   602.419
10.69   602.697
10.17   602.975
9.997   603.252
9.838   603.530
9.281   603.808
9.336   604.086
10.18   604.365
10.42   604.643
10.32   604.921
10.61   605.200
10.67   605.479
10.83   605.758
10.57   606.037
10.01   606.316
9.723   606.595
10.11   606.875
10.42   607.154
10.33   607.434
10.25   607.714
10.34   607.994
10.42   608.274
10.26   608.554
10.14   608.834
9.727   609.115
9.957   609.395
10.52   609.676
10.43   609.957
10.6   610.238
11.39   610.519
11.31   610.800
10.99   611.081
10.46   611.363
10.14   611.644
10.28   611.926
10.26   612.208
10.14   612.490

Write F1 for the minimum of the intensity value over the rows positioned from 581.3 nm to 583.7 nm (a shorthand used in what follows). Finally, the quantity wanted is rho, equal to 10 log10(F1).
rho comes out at 10.3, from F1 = 10.62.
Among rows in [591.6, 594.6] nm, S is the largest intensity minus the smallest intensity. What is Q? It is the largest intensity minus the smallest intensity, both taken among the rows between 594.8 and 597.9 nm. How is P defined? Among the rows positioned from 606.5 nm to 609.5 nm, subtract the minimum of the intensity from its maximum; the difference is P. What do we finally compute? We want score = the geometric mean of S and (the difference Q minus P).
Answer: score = 0.74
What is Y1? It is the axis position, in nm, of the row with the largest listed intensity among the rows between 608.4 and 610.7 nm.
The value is 610.519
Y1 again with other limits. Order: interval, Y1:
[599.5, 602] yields 599.652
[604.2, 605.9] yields 605.758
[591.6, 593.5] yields 593.334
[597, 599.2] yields 598.272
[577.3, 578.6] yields 577.962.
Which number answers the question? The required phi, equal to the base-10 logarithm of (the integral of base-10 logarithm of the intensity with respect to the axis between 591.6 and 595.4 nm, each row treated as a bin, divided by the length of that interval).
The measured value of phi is 0.018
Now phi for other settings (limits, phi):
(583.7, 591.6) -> 0.009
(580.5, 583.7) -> 0.022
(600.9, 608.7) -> 0.005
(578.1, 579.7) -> 0.009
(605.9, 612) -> 0.007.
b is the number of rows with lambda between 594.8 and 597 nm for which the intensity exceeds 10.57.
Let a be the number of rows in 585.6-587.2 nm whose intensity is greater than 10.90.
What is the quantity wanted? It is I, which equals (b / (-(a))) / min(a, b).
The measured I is -0.6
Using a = 3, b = 5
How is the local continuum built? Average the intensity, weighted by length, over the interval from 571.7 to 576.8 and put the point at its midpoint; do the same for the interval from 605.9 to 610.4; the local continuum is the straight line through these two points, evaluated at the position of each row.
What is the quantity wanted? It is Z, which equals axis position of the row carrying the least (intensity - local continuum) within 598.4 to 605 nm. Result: 601.588 nm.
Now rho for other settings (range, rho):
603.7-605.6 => 9.7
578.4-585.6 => 10.0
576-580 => 9.9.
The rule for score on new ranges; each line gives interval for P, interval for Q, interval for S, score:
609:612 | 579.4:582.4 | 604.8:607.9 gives 0.36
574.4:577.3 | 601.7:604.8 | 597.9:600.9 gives 0.86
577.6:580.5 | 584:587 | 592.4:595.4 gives 0.23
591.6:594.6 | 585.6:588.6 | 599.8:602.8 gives 1.88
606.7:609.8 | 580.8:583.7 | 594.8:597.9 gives 0.73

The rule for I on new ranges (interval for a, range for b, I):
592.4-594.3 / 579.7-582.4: -0.4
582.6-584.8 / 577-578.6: -0.3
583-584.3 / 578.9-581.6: -1.5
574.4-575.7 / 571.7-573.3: -0.7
